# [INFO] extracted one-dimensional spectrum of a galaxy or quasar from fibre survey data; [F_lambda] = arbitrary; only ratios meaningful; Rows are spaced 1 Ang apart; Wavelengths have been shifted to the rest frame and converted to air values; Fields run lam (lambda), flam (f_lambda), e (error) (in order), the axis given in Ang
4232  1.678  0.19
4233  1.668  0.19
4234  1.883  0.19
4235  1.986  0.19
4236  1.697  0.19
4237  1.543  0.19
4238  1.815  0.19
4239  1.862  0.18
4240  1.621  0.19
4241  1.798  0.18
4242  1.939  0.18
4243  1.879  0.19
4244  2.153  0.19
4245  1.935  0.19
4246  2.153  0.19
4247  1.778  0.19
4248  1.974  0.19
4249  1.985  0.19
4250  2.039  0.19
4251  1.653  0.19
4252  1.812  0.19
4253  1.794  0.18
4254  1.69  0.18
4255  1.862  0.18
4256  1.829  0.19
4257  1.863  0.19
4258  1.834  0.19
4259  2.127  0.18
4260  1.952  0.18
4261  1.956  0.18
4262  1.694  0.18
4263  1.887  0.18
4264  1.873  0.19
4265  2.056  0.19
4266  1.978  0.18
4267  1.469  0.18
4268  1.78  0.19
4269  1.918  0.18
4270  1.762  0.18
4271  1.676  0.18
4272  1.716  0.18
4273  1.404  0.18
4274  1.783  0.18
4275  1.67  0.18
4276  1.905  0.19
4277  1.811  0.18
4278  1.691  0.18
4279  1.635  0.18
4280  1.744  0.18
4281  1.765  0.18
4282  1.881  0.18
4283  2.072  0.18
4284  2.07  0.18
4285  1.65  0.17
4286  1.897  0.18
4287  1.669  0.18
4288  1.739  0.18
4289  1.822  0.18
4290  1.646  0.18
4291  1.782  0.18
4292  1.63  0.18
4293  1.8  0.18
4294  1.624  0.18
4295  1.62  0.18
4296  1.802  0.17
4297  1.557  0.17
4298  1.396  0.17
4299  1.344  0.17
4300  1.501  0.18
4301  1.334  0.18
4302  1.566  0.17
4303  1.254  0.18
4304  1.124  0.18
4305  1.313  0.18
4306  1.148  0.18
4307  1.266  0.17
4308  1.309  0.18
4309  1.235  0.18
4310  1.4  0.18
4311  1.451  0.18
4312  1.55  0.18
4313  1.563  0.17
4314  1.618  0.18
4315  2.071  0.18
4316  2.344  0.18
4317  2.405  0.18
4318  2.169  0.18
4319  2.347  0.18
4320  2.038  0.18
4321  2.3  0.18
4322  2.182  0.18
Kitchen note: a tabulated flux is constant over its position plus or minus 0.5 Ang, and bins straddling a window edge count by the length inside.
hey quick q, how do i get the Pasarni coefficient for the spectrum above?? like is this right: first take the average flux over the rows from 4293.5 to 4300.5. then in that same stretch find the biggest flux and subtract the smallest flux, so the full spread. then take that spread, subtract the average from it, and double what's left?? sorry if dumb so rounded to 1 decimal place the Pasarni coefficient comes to -2.2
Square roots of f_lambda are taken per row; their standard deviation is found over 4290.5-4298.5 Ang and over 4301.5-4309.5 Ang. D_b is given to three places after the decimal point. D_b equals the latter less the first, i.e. 0.003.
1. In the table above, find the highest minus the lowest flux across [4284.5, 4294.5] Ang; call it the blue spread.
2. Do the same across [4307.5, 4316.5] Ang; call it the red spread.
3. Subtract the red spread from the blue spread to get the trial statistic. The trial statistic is -0.84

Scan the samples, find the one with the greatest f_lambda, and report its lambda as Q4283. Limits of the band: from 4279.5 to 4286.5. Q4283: 4283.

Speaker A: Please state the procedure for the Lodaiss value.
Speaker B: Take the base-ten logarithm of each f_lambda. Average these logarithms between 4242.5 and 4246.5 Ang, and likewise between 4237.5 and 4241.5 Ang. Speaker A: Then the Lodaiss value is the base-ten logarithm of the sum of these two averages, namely -0.26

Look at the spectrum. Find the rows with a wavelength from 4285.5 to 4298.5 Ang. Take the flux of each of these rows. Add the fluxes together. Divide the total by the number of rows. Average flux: 1.69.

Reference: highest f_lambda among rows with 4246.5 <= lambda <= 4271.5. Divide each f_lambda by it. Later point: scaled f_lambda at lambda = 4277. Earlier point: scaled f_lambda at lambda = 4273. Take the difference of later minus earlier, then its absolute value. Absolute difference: 0.19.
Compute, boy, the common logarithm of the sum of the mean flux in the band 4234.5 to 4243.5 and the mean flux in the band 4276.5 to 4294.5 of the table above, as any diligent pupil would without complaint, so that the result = 0.552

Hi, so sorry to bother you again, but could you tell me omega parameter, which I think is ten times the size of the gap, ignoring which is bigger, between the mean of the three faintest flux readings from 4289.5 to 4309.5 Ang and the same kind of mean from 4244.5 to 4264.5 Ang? 5.1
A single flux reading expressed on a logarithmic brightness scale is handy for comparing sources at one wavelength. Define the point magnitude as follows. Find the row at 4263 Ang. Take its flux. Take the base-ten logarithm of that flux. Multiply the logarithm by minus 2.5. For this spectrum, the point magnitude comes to -0.69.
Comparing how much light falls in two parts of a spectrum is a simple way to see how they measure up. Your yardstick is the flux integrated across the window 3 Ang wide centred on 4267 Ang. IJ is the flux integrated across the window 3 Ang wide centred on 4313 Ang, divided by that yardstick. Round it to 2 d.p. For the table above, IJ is 0.91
